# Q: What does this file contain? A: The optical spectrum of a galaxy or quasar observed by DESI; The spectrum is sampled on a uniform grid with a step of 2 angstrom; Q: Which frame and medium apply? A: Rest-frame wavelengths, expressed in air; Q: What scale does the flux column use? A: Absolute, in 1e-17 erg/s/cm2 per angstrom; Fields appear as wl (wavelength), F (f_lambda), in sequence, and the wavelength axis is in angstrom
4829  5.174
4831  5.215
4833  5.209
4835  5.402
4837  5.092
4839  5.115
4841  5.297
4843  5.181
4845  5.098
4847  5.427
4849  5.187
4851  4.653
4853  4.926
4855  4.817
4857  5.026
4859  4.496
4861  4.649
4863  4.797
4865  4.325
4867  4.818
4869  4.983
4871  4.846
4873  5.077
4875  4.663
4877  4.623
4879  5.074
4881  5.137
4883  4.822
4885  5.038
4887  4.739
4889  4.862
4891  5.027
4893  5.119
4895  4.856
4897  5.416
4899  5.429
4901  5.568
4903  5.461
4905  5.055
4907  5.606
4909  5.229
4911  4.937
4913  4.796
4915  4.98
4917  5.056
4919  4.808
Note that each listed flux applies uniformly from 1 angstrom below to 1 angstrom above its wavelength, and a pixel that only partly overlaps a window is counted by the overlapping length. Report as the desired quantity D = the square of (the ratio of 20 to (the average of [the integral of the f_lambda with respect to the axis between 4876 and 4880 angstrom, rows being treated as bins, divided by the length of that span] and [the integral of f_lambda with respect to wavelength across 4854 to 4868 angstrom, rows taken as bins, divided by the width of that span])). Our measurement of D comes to 17.5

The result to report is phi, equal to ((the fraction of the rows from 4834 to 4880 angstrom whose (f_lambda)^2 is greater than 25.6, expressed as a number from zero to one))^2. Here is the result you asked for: 0.189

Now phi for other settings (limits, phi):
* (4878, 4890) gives 0.111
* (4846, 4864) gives 0.049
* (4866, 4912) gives 0.189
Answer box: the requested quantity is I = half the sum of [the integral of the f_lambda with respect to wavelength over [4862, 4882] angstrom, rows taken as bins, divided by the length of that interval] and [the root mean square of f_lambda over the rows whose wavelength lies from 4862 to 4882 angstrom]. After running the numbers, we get 4.84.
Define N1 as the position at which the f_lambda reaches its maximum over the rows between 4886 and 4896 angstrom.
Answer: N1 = 4893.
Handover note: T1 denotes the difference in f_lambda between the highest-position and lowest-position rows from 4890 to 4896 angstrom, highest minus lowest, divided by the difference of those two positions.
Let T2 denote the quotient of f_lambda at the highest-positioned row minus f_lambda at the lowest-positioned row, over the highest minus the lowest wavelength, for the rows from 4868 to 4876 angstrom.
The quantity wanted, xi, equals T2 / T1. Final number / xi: 1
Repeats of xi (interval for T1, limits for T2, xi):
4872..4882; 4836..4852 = -4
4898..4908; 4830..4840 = -1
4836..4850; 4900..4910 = -5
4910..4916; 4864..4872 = 8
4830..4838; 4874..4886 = -2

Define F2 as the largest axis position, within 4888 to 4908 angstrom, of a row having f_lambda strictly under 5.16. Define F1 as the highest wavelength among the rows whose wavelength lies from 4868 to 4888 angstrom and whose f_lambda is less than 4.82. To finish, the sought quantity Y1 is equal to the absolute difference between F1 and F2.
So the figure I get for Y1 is 18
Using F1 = 4887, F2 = 4905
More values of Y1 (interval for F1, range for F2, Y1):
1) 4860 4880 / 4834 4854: 24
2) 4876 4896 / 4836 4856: 32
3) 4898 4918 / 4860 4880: 34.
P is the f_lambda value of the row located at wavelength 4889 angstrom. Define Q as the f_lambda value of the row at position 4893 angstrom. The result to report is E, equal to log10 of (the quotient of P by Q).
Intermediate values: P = 4.862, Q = 5.119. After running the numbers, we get -0.02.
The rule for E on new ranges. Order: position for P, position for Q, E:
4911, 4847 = -0.04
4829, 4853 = 0.02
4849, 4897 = -0.02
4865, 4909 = -0.08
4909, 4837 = 0.01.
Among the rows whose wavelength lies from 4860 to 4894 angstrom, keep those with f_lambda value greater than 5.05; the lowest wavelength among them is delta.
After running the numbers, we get 4873 angstrom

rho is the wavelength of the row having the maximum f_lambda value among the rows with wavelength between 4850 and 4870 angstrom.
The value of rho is 4857 angstrom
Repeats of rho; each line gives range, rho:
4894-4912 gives 4907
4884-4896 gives 4893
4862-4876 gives 4873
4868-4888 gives 4881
